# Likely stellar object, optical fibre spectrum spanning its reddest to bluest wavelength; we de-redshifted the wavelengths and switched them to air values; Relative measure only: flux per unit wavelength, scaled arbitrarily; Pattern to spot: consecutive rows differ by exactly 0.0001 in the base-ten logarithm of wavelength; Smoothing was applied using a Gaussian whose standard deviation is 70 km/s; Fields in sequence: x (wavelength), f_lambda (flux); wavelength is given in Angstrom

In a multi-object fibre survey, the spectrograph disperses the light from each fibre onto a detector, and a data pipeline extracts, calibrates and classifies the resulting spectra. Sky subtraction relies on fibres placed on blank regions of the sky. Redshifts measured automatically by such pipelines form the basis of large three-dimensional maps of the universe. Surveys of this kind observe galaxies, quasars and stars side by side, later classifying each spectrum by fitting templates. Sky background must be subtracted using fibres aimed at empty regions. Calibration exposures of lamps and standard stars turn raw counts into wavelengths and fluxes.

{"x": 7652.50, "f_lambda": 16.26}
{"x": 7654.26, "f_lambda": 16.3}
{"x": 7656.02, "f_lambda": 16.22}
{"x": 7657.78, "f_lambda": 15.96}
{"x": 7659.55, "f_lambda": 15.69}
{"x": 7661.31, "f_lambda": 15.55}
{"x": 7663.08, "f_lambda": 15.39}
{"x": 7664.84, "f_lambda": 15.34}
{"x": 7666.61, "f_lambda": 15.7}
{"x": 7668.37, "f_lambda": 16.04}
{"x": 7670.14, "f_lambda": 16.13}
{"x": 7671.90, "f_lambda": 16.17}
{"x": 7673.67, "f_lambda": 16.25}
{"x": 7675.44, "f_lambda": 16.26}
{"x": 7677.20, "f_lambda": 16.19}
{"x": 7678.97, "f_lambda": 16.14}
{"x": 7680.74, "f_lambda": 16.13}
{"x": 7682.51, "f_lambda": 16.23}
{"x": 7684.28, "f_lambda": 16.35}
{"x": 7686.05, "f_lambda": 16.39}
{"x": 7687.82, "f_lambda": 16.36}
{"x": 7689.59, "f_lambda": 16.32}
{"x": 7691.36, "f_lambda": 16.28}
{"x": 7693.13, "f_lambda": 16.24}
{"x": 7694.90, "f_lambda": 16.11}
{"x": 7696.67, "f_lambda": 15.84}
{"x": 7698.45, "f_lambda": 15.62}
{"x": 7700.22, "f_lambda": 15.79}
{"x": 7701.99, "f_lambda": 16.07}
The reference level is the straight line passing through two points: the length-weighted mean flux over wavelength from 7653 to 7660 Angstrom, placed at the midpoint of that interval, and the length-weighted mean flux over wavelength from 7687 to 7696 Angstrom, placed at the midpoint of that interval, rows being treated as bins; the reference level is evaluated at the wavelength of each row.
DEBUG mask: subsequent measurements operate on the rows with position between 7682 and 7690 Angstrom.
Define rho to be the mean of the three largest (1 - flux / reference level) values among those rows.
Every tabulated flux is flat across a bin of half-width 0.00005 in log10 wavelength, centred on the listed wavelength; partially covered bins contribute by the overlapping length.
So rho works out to -0.004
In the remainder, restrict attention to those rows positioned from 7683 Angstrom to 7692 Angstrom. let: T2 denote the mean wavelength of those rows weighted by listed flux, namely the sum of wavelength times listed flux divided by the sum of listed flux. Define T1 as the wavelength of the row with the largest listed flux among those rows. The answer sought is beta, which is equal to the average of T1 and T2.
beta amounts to 7686.9 Angstrom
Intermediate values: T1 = 7686.05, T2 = 7687.8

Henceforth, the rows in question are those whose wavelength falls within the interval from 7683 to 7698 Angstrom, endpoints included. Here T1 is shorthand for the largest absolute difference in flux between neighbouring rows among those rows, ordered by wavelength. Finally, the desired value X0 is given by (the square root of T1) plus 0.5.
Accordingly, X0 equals 1.02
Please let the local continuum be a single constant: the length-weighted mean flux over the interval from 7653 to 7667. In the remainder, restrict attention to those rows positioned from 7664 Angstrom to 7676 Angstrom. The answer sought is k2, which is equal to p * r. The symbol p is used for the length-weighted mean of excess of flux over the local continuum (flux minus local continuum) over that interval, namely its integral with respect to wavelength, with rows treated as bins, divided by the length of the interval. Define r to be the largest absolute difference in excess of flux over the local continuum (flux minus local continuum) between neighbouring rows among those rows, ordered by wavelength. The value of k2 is 0.070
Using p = 0.20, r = 0.36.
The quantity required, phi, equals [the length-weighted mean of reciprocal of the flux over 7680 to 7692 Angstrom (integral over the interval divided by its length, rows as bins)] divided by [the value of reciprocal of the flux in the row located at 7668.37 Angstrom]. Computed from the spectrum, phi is 0.98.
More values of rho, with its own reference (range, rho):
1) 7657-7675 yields 0.043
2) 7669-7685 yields 0.003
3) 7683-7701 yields 0.034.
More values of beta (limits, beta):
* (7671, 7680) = 7675.4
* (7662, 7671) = 7668.4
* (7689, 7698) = 7691.3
